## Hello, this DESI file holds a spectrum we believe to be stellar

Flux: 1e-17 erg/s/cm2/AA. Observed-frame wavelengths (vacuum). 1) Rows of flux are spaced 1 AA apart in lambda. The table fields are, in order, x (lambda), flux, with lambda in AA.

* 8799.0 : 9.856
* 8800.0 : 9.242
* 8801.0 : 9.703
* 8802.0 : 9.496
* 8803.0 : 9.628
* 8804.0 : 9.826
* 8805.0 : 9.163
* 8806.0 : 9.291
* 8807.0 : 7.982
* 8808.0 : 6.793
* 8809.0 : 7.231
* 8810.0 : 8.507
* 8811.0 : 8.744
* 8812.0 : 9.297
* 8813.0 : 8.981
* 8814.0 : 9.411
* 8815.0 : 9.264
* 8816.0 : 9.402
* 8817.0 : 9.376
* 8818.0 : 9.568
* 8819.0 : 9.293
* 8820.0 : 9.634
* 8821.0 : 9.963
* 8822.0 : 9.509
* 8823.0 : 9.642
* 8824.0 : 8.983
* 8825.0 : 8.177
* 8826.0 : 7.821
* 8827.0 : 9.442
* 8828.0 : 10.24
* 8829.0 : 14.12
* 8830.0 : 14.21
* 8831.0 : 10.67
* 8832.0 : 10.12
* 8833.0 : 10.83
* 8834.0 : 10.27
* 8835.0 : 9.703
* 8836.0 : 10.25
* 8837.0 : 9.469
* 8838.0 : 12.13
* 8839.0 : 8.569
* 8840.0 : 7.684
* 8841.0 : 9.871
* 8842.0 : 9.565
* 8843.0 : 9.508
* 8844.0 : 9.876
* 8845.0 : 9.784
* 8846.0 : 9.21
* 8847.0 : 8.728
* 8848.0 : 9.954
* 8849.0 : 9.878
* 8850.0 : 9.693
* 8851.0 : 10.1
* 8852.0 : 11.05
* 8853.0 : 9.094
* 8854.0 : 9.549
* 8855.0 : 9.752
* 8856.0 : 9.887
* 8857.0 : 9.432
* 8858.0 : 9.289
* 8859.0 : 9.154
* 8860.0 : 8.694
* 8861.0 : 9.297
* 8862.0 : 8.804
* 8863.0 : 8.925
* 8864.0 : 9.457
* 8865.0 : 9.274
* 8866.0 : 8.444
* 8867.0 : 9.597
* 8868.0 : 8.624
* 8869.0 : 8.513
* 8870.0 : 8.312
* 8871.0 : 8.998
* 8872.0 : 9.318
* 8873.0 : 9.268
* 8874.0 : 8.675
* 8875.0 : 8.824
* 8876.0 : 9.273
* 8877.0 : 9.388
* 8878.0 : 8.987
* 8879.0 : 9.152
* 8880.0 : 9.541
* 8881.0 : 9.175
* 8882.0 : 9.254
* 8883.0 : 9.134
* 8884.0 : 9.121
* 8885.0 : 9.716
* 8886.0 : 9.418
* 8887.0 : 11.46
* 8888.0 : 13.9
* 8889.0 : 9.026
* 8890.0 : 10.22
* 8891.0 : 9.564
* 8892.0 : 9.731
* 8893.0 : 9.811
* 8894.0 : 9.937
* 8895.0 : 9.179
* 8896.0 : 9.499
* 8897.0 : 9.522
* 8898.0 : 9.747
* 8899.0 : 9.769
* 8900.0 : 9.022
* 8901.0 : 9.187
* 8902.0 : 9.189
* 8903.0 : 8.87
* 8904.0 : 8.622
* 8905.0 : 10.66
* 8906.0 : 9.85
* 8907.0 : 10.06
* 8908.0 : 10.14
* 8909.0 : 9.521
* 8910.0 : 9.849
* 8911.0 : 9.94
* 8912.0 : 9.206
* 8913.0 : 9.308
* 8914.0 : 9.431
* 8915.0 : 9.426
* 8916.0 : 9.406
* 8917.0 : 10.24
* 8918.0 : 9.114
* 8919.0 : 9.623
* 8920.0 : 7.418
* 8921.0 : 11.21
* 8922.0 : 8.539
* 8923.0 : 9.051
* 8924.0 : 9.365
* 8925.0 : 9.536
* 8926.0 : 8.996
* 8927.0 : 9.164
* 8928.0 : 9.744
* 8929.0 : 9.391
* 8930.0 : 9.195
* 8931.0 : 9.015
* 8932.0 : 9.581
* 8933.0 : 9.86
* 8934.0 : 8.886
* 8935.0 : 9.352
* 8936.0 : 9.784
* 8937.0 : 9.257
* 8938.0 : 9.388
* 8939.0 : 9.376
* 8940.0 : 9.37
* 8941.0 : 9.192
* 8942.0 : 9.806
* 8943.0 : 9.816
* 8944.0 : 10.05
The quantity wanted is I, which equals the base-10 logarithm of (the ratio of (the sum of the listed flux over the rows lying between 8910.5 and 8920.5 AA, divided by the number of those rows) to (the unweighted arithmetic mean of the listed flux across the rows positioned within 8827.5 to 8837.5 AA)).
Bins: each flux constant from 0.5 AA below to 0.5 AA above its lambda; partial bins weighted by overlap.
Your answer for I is -0.072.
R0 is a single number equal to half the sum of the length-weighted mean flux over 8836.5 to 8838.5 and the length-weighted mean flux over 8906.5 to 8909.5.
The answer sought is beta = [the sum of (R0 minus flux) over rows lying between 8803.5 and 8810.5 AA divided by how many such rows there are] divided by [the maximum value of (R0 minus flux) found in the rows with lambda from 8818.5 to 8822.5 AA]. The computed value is 1.8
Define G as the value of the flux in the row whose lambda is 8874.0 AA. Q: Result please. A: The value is 8.675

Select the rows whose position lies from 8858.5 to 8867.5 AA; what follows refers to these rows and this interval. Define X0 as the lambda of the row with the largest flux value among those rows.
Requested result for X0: 8867.0 AA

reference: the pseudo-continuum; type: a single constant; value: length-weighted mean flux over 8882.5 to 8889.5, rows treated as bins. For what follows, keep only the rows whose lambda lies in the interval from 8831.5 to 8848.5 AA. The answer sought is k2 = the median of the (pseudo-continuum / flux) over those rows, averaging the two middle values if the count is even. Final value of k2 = 1.05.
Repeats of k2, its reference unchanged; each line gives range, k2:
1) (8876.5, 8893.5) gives 1.09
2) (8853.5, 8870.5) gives 1.11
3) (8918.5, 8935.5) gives 1.10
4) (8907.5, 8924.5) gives 1.09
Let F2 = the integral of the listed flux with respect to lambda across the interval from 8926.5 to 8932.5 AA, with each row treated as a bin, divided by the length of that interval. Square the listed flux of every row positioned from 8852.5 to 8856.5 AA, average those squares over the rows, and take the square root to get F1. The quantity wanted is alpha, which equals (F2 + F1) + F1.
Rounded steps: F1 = 9.58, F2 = 9.3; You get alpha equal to 28.5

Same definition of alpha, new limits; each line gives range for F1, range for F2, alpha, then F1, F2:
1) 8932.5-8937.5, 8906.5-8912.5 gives 28.7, 9.43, 9.8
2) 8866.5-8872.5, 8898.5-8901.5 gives 27.1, 8.91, 9.3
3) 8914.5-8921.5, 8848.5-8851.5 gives 29.0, 9.55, 9.9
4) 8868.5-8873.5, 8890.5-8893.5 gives 27.5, 8.89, 9.7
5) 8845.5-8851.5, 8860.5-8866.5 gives 28.2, 9.61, 9.0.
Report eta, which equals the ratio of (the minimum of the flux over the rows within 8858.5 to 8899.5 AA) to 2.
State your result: 4.2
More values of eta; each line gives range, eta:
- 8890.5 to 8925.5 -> 3.7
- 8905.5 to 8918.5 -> 4.6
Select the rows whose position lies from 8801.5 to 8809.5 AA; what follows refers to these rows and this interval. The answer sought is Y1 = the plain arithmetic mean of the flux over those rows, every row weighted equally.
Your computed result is 8.7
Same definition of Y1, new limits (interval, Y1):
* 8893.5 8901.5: 9.5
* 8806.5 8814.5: 8.4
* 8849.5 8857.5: 9.8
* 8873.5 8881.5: 9.1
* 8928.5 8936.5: 9.4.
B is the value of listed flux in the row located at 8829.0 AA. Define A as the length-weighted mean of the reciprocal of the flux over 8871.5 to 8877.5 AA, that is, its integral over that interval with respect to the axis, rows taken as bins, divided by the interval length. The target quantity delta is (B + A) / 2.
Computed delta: 7.1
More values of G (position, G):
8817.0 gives 9.376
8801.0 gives 9.703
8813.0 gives 8.981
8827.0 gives 9.442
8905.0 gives 10.66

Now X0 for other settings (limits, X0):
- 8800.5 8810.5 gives 8804.0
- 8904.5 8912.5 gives 8905.0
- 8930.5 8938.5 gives 8933.0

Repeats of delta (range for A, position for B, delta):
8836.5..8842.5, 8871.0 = 4.6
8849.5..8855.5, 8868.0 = 4.4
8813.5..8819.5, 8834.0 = 5.2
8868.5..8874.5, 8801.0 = 4.9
